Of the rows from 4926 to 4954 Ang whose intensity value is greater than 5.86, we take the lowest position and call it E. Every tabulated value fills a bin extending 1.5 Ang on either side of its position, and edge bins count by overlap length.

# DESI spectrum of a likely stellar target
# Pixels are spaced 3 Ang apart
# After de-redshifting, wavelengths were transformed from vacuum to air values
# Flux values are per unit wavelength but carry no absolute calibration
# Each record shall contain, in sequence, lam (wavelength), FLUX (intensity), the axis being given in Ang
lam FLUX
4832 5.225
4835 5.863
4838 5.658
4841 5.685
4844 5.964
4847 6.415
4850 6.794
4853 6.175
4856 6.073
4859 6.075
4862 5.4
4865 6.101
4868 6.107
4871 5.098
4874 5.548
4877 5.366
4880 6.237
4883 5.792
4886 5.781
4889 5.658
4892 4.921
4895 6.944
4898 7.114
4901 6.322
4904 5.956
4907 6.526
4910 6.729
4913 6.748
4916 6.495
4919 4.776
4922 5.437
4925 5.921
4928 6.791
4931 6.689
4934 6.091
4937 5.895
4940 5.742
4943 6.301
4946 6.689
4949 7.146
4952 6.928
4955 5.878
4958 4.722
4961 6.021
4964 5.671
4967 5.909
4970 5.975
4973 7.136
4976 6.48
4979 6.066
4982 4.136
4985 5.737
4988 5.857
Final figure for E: 4928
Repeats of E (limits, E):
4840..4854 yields 4844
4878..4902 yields 4880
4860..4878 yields 4865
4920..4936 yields 4925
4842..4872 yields 4844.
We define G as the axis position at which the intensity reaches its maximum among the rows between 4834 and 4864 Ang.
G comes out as 4850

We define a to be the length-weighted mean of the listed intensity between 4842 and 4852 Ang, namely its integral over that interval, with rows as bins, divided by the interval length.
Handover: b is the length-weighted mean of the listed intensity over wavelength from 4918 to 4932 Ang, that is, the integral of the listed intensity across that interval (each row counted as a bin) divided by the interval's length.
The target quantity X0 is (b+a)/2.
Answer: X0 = 6.1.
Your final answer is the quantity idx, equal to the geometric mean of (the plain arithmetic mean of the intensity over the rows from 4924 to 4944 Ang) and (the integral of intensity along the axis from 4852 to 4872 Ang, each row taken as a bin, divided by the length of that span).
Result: 6.04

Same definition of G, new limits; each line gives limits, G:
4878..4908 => 4898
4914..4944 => 4928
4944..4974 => 4949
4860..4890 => 4880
